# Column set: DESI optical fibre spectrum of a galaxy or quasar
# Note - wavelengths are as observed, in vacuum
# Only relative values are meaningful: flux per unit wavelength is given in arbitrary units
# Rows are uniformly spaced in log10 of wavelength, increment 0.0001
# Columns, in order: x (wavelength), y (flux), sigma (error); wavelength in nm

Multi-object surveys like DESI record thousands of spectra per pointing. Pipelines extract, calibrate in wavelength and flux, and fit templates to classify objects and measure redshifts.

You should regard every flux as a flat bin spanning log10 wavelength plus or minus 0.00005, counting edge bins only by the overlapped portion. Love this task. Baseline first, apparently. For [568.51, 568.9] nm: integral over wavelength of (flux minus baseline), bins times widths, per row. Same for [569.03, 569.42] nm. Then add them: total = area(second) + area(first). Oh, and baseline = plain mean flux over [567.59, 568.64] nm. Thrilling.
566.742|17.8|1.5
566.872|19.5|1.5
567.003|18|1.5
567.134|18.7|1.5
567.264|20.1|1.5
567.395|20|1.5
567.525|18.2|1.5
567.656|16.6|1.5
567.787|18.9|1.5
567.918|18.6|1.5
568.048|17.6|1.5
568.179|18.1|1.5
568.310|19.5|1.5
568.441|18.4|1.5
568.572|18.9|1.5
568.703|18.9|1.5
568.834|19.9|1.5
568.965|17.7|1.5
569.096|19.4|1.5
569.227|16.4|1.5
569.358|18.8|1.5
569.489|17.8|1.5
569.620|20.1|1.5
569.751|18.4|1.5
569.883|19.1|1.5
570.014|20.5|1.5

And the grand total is 0.31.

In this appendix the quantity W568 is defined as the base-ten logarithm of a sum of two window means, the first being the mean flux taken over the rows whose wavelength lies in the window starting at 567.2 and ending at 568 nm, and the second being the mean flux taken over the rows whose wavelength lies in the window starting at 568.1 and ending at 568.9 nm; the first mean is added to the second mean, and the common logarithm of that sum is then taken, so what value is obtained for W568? 1.58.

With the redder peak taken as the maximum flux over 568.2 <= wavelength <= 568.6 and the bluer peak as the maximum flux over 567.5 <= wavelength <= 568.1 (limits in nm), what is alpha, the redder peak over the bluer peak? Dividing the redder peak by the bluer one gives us 1.03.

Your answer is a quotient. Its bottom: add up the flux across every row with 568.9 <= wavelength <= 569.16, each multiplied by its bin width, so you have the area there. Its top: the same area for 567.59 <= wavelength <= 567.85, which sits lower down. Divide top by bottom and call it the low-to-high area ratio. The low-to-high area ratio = 0.95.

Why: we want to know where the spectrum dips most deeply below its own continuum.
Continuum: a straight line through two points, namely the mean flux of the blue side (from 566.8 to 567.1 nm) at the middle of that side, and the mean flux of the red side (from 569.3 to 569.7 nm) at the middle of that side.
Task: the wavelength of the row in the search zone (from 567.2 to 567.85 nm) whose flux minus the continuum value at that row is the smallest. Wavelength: 567.656 nm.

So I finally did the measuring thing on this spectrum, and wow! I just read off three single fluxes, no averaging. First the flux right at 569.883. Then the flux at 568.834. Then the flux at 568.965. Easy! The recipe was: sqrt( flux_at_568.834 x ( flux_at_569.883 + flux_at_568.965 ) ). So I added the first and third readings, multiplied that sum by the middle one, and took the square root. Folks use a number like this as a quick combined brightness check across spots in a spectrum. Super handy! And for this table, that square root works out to 27.1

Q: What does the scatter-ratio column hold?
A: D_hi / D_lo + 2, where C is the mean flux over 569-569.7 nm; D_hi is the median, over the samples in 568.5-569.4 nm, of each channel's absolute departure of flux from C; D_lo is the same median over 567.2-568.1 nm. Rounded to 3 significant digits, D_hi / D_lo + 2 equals 2.89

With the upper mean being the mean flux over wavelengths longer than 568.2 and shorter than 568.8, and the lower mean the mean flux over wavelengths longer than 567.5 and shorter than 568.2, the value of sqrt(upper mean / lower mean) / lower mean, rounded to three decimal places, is 0.057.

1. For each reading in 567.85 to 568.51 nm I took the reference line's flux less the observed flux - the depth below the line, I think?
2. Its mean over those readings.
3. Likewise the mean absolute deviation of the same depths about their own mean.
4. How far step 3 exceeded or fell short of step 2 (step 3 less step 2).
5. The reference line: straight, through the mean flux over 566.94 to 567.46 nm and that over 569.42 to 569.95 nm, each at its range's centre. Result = -0.1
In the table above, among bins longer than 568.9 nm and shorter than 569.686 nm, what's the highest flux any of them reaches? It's 20.1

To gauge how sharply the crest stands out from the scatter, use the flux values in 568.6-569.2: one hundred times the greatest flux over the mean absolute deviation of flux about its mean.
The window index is 2948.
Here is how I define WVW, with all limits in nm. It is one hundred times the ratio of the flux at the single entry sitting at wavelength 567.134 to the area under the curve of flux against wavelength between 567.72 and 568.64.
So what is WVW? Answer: 110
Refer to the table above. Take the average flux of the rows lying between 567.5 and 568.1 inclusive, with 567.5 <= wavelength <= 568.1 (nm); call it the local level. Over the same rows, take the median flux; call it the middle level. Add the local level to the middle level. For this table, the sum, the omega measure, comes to 36.2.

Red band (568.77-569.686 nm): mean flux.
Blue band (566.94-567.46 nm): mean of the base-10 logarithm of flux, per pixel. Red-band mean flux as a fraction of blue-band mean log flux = 14.5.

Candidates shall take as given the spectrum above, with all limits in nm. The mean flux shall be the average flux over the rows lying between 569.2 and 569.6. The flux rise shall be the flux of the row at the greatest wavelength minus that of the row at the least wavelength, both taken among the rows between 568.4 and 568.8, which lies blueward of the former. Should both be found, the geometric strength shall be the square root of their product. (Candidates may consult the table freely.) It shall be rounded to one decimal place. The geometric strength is 3.0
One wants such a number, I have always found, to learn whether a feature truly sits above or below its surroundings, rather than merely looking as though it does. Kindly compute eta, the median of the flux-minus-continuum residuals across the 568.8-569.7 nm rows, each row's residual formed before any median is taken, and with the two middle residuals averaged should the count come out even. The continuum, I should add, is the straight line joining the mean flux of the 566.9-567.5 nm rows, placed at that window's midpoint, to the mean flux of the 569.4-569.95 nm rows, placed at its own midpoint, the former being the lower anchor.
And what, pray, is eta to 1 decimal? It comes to -0.1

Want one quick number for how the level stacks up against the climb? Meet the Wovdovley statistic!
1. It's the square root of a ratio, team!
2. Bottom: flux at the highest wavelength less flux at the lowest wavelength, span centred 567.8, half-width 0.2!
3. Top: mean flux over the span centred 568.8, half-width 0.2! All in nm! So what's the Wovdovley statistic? 3.1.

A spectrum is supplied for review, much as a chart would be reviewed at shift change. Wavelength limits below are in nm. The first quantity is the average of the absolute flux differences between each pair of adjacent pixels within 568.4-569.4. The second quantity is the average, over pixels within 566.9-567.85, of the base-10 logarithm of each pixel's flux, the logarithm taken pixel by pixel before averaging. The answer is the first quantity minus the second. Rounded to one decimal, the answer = 0.3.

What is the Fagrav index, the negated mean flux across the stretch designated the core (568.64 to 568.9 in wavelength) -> -19.4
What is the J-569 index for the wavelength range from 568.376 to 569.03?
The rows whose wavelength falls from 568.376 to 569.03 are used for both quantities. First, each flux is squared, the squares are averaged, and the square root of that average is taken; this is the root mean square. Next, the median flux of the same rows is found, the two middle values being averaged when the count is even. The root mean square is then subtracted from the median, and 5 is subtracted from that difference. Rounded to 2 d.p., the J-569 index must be -4.87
